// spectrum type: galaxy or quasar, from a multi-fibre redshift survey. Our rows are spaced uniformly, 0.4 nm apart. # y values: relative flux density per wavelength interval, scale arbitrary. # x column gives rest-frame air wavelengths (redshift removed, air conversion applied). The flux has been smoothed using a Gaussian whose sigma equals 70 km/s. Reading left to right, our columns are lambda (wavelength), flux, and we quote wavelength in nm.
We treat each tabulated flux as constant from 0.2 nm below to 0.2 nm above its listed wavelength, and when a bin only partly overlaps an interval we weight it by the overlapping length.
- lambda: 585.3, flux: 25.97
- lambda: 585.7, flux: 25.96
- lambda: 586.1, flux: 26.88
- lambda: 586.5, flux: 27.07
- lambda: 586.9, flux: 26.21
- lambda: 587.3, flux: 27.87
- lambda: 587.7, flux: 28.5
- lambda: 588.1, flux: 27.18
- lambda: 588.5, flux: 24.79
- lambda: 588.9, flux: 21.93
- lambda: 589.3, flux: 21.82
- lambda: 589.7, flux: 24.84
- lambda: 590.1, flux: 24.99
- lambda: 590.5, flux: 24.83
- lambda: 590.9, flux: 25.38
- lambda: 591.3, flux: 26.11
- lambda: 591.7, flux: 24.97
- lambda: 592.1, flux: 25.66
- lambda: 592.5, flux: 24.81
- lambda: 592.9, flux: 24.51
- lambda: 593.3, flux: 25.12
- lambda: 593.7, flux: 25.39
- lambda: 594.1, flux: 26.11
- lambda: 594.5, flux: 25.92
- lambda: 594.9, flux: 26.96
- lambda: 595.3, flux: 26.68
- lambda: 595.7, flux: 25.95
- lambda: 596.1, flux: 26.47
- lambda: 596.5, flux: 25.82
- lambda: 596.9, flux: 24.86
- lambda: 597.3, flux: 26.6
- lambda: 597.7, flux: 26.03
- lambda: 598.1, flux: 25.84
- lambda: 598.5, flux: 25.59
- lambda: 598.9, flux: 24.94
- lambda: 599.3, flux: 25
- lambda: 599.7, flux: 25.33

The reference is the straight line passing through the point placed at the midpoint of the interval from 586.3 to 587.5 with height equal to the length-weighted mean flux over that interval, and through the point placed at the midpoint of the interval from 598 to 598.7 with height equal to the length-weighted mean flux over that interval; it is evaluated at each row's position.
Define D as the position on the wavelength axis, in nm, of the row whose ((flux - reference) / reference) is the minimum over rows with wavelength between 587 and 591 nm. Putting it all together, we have 589.3 nm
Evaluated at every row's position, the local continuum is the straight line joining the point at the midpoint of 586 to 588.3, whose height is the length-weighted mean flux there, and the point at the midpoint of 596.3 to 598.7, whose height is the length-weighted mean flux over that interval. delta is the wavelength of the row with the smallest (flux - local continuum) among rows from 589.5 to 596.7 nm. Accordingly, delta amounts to 589.7 nm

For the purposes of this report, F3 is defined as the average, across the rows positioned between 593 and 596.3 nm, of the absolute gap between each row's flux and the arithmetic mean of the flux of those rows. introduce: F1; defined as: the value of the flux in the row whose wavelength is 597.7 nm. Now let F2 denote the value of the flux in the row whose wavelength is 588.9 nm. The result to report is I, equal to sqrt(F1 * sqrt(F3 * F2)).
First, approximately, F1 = 26.03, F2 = 21.93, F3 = 0.5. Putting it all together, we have 9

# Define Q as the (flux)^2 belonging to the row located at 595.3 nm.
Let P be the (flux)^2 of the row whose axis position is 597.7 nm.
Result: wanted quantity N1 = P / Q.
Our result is 0.95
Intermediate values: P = 678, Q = 712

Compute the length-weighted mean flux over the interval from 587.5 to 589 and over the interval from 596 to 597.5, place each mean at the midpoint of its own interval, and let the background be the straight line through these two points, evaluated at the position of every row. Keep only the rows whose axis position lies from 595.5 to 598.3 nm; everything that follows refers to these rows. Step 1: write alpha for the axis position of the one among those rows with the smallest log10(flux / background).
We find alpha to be 596.9 nm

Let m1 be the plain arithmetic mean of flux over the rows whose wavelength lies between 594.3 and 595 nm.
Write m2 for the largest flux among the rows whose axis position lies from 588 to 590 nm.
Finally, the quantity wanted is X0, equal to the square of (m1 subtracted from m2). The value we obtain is 0.5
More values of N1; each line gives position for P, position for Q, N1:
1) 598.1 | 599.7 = 1.04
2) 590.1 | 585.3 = 0.93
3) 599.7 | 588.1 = 0.87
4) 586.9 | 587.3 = 0.88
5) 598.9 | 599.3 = 1.00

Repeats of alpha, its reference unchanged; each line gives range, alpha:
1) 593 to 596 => 593.3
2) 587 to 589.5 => 589.3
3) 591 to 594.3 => 592.9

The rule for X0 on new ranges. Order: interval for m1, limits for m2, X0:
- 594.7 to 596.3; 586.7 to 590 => 3.9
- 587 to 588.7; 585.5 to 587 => 0.0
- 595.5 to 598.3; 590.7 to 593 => 0.0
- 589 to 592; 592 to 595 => 5.1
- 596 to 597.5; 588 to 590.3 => 1.5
